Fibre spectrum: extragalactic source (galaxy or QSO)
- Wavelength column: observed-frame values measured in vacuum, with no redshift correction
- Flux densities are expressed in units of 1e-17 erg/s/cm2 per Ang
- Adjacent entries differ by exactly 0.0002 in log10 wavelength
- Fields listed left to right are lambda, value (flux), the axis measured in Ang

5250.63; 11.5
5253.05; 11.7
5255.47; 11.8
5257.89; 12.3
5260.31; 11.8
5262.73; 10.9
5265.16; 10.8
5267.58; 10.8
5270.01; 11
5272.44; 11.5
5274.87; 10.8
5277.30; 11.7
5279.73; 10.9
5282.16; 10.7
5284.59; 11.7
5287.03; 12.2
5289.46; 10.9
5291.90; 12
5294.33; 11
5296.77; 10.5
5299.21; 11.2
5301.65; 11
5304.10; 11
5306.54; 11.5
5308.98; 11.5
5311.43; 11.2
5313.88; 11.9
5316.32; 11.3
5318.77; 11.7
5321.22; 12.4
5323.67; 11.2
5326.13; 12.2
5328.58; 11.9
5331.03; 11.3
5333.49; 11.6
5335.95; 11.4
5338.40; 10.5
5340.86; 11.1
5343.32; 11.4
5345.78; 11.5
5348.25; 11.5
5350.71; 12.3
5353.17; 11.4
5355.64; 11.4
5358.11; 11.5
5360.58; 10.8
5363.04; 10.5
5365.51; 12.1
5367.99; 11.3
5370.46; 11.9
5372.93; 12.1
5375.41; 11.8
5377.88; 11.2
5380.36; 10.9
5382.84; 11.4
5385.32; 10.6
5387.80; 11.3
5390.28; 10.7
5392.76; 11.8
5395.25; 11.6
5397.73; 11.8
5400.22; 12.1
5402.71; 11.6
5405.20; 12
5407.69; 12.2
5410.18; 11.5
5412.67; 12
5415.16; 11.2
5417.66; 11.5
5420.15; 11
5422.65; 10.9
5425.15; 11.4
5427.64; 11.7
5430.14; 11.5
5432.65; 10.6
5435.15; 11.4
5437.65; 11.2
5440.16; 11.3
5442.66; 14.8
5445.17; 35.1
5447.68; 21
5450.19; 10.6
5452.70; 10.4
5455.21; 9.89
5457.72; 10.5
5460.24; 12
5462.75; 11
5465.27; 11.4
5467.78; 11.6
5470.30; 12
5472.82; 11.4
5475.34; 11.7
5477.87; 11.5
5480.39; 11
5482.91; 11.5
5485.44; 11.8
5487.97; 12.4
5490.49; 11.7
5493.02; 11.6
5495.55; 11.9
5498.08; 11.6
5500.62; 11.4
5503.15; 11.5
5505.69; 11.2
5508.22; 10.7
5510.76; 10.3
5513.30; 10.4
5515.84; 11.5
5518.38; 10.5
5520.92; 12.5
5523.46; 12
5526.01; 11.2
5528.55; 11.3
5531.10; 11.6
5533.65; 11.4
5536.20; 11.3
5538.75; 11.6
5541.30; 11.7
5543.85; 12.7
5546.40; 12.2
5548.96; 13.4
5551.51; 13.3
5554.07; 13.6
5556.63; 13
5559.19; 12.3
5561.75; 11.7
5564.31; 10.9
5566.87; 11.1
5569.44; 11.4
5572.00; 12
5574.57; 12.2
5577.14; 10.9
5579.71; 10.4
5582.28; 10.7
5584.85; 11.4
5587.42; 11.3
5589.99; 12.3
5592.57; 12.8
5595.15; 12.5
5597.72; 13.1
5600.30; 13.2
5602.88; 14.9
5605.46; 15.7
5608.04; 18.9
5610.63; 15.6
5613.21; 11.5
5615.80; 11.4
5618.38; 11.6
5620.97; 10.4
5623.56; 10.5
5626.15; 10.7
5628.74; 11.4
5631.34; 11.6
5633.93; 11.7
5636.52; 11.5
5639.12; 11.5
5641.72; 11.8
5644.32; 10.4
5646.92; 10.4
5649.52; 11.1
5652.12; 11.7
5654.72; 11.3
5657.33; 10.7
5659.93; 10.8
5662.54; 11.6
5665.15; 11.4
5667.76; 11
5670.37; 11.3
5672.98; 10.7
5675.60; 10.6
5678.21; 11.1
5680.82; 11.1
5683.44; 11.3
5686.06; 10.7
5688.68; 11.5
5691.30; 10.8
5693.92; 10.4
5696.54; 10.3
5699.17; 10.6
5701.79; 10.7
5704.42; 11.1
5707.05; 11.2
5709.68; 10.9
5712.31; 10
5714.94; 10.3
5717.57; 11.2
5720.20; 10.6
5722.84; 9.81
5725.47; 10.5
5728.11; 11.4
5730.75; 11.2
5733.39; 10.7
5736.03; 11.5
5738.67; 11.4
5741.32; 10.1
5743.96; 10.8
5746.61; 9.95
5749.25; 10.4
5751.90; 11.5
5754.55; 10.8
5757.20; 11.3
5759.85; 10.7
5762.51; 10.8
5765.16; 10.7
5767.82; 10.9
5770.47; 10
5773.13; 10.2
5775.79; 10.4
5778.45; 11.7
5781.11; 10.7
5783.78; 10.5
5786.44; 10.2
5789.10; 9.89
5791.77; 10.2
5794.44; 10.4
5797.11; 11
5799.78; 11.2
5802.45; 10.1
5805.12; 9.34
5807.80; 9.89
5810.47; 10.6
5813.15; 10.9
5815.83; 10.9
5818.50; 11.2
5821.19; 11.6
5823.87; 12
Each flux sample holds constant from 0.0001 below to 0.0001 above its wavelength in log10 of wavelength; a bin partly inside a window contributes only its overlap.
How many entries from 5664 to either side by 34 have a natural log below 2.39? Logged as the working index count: 10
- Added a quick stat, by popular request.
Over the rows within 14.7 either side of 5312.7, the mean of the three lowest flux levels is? 11.1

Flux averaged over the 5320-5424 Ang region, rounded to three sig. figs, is 11.5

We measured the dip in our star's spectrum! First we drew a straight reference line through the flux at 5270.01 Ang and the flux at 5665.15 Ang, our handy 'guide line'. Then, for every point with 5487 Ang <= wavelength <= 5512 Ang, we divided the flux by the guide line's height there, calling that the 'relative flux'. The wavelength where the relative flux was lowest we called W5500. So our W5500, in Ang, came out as 5510.76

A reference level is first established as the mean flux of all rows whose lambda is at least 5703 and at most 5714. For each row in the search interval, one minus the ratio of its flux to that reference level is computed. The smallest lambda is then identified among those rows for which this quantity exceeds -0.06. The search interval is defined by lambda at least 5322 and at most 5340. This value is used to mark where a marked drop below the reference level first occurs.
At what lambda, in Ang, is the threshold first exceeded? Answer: 5323.67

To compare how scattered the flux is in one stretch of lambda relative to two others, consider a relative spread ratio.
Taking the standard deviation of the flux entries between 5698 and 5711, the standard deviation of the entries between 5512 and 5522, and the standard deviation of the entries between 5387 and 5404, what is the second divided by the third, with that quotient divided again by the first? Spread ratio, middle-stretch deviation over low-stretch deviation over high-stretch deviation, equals 9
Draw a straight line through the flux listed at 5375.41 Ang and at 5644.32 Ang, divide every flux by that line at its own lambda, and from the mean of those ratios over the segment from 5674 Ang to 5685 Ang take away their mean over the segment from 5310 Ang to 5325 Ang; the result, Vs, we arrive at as 0.12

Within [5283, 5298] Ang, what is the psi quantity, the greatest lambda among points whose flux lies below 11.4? 5296.77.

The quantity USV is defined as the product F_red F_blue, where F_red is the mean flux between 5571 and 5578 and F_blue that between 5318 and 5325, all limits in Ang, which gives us 138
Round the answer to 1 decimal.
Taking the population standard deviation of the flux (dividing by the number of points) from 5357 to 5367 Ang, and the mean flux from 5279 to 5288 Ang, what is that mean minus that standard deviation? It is 10.8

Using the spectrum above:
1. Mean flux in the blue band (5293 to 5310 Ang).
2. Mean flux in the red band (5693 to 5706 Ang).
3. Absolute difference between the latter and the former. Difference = 0.5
